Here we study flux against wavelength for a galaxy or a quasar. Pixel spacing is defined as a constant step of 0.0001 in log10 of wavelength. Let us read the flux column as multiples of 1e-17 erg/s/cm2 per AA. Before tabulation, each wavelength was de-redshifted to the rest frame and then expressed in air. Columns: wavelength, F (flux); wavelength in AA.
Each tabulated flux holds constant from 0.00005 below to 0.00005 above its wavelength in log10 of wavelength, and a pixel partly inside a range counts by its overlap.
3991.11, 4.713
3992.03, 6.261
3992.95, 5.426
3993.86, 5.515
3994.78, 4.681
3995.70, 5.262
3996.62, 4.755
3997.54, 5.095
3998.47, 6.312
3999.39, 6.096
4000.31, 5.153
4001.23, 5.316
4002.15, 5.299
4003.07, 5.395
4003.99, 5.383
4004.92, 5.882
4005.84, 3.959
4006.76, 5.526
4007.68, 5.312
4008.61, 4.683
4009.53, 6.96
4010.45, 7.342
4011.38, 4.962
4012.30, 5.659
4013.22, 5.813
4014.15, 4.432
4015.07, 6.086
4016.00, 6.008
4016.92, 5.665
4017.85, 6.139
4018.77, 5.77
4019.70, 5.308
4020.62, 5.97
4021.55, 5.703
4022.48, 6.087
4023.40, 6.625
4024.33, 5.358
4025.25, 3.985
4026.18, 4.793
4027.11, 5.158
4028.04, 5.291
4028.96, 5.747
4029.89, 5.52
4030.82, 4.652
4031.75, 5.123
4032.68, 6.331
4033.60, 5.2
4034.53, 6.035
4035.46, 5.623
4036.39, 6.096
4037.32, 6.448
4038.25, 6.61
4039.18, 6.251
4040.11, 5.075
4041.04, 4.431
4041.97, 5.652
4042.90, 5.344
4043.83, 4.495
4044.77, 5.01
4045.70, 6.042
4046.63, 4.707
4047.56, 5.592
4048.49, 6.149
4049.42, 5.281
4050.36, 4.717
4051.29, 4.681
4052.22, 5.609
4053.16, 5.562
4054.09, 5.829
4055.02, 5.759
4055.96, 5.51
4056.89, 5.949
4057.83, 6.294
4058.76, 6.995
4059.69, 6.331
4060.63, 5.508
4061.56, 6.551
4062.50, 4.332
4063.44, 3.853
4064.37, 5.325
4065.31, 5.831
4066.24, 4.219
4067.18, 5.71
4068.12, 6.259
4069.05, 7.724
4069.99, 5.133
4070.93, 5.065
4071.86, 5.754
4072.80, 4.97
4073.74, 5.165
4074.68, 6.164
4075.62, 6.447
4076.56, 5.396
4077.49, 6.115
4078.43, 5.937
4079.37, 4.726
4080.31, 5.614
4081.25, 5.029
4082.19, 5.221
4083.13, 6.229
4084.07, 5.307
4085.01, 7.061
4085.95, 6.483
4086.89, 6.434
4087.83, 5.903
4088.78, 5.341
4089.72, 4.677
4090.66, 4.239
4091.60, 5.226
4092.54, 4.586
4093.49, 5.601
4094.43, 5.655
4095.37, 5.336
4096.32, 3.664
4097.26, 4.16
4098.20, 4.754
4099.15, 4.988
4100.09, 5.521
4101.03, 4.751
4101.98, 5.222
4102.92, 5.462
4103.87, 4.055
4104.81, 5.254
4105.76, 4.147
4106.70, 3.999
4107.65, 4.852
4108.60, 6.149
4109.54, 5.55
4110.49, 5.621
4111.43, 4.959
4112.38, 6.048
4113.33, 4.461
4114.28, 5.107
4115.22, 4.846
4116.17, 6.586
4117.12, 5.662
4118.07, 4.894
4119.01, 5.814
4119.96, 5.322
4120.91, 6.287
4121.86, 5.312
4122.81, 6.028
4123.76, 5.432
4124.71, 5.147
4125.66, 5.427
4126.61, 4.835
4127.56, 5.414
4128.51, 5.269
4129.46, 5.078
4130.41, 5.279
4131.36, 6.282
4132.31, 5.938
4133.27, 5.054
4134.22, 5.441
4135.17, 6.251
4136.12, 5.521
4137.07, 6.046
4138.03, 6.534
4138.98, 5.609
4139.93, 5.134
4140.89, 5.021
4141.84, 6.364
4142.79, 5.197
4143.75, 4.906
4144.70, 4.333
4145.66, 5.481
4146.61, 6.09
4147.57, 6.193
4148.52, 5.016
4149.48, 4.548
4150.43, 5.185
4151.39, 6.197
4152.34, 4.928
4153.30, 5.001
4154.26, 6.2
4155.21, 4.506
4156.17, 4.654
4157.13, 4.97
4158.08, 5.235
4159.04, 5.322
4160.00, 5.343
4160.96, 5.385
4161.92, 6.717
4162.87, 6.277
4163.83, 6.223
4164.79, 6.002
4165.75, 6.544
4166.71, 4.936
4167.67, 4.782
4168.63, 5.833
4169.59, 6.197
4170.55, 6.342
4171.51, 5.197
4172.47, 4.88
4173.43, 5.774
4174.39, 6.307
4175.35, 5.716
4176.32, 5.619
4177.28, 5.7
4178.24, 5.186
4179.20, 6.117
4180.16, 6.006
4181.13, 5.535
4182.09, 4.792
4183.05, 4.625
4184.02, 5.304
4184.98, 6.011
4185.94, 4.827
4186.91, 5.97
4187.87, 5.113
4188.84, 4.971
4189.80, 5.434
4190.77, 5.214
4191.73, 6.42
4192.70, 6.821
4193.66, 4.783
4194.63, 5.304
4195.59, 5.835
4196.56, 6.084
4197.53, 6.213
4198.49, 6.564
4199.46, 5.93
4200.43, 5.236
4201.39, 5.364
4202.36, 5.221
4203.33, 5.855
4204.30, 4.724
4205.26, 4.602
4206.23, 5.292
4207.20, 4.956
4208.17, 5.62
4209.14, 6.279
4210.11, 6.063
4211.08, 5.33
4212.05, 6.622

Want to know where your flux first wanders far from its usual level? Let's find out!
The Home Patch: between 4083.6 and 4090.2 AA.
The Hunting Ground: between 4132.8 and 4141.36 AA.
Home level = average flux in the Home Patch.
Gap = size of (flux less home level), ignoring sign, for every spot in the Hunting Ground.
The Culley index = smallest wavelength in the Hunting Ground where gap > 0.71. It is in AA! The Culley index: 4133.27 AA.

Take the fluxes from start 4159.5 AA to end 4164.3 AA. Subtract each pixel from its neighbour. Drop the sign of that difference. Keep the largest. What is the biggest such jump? 1.33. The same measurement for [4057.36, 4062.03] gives 1.04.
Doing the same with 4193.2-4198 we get 0.53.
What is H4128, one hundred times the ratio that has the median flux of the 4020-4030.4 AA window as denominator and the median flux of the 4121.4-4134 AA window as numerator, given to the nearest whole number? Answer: 96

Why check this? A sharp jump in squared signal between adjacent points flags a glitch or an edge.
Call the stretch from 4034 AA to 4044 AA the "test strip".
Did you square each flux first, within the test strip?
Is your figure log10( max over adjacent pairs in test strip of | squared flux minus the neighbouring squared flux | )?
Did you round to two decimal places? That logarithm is 1.12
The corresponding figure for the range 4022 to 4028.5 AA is 1.18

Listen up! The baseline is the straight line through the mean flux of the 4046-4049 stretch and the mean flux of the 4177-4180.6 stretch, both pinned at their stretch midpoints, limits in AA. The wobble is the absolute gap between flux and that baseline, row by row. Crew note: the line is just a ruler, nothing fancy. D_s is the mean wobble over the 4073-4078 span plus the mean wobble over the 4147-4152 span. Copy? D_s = 1.19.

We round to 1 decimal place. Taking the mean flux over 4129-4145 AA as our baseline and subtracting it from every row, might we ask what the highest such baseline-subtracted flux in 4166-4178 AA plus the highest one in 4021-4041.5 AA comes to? 1.9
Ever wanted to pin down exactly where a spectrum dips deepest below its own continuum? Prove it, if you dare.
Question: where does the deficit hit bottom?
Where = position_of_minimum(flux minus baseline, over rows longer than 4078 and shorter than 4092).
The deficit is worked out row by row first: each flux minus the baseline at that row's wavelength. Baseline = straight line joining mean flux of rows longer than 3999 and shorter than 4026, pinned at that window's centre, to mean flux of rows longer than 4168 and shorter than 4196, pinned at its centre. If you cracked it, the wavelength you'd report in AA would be 4090.66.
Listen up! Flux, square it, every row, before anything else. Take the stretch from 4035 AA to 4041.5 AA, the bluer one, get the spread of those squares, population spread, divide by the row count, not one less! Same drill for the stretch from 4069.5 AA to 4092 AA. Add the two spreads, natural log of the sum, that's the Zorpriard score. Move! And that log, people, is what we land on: 2.76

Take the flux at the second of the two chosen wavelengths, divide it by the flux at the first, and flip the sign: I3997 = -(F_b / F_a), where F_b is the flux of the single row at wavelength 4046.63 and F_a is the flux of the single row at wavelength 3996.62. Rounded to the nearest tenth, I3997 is -1.0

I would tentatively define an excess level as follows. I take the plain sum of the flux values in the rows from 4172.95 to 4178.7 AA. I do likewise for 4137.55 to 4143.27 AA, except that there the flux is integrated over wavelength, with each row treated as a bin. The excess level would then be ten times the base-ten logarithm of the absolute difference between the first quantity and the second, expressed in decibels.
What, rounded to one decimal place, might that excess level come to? 3.1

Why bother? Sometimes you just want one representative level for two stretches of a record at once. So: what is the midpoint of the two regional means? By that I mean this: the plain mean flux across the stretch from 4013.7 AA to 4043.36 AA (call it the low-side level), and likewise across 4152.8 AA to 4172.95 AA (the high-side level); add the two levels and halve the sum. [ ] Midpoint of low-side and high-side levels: 5.56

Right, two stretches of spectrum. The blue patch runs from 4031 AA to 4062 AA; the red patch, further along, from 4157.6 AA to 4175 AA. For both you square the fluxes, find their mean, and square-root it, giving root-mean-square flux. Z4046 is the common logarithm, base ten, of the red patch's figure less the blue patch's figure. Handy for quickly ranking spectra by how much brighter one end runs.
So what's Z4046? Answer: -1.1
